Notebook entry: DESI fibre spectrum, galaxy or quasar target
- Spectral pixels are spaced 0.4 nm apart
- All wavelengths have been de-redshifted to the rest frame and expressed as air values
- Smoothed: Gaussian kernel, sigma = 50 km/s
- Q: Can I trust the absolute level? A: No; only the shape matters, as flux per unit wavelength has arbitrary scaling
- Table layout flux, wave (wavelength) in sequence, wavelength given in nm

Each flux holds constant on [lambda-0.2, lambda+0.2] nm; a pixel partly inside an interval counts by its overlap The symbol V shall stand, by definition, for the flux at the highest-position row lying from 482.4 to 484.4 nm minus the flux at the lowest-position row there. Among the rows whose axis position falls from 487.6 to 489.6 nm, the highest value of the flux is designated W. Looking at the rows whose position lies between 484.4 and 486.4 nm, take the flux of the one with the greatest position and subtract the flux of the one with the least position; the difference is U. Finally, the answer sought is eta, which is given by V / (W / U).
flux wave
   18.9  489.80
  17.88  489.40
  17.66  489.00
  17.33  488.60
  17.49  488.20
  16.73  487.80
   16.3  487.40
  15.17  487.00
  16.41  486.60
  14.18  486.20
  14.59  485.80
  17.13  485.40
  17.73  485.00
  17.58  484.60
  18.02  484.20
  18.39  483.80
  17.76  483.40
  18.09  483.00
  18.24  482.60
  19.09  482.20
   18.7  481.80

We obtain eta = 0.04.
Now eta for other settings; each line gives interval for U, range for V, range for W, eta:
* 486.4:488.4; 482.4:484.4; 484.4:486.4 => -0.01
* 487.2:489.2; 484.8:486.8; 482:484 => -0.09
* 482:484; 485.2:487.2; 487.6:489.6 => 0.08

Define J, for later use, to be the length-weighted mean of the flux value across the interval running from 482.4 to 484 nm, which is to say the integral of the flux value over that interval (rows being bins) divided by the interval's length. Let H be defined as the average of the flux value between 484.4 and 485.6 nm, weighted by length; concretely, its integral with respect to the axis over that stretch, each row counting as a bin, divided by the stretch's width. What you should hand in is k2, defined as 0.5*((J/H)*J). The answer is 9.4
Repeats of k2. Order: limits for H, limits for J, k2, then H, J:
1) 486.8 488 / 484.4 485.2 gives 9.7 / 16.1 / 17.7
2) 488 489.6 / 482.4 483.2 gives 9.4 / 17.6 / 18.2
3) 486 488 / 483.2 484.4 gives 10.3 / 15.8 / 18.1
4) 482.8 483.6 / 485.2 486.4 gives 6.5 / 17.9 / 15.3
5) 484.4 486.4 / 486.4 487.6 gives 7.8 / 16.2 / 16.0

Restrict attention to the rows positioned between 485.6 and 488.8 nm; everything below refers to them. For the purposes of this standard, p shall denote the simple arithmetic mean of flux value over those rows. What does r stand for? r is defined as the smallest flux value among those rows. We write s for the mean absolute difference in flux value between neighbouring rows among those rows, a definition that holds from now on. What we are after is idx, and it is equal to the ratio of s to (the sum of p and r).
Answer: 0.030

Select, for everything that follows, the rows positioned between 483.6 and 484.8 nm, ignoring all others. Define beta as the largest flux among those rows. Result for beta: 18.39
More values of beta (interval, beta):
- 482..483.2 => 19.09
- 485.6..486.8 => 16.41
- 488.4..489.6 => 17.88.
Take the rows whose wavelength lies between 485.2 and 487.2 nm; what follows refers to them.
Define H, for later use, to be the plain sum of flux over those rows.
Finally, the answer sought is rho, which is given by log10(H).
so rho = 1.89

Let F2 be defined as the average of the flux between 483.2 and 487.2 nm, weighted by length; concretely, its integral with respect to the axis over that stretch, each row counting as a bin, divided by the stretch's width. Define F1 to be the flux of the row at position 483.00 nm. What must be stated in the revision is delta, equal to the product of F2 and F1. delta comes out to 302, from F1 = 18.09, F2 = 16.7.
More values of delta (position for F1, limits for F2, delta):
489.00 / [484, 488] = 289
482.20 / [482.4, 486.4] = 328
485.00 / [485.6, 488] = 276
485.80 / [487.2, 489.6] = 251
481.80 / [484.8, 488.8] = 305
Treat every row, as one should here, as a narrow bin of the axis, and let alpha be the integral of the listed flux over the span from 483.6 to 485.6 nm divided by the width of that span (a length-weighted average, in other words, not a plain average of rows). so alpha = 17.8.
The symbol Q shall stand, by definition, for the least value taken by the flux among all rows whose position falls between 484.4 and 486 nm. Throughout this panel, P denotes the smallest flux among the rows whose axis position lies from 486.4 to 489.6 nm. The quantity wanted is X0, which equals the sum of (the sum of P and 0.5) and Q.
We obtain 30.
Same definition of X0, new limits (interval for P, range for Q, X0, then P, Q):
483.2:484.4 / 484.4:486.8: 32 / 17.76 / 14.18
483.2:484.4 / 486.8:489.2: 33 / 17.76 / 15.17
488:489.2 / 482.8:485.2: 35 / 17.33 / 17.58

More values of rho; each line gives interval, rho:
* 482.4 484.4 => 1.96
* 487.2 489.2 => 1.93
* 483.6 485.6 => 1.95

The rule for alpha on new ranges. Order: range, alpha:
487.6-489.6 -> 17.4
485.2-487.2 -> 15.5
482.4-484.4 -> 18.1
